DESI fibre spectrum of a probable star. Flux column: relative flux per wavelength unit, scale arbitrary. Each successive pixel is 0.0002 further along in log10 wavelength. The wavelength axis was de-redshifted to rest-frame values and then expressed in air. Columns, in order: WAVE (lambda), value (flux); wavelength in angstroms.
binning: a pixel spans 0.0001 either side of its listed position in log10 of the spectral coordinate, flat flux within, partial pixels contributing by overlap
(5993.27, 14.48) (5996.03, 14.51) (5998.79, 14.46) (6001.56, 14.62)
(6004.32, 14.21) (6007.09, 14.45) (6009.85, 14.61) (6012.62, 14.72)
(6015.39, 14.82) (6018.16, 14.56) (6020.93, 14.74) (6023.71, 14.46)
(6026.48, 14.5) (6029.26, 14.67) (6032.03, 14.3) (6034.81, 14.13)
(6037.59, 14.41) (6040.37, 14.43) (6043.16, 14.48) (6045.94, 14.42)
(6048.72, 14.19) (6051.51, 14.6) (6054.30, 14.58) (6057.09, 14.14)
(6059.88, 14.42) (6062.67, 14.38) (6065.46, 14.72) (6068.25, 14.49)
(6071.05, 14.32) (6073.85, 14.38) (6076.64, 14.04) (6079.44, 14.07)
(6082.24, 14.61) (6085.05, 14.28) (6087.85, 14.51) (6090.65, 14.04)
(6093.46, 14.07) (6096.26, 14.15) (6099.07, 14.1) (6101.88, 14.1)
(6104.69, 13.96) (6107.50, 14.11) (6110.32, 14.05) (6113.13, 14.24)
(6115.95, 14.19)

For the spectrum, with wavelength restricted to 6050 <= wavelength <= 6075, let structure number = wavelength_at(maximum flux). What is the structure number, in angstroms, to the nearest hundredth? 6065.46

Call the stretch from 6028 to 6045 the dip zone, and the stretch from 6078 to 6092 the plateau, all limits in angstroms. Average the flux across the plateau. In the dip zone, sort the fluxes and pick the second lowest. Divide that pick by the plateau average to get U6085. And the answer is 1.000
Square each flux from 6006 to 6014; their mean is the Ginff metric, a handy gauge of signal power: 213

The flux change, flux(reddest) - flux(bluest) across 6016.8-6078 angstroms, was -0.52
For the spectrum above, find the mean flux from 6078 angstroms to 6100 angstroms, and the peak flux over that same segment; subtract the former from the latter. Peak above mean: 0.38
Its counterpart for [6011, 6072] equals 0.34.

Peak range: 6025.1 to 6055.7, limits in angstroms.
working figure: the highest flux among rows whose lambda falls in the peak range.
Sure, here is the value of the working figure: 14.67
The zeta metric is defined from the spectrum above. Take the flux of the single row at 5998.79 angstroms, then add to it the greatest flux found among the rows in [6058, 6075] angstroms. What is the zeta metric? 29.18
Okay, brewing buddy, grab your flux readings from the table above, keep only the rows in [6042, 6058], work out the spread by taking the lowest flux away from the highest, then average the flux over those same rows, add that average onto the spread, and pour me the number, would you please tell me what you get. 14.9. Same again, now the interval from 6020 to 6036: 15.1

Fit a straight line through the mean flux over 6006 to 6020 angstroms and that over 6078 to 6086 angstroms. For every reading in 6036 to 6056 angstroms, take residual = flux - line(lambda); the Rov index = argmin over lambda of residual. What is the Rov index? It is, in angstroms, 6048.72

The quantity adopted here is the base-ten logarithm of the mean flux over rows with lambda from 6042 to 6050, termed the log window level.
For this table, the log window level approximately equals 1.16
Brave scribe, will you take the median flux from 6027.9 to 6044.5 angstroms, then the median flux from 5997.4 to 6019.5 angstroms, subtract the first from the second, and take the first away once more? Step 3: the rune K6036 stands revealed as -14.3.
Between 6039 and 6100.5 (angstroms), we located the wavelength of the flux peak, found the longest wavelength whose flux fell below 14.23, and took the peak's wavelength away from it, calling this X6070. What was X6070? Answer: 33.6 angstroms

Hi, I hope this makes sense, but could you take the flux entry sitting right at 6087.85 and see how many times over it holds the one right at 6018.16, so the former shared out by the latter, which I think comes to 0.997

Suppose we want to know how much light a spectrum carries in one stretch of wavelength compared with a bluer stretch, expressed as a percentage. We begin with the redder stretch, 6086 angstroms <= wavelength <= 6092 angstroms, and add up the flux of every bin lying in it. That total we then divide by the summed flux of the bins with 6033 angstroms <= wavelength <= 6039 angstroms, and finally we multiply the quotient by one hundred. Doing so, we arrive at 100.0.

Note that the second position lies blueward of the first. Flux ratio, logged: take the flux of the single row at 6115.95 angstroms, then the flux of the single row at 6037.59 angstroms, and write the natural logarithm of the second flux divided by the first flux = 0.015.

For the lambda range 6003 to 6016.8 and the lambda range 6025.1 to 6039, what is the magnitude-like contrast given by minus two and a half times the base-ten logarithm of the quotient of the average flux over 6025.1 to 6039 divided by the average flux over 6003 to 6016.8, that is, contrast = 0.012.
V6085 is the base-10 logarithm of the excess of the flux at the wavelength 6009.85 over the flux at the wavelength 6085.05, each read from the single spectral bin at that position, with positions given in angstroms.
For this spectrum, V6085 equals -0.48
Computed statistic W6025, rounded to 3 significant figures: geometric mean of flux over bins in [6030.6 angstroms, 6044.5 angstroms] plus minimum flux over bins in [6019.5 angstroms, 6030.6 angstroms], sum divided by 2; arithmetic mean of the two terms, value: 14.4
